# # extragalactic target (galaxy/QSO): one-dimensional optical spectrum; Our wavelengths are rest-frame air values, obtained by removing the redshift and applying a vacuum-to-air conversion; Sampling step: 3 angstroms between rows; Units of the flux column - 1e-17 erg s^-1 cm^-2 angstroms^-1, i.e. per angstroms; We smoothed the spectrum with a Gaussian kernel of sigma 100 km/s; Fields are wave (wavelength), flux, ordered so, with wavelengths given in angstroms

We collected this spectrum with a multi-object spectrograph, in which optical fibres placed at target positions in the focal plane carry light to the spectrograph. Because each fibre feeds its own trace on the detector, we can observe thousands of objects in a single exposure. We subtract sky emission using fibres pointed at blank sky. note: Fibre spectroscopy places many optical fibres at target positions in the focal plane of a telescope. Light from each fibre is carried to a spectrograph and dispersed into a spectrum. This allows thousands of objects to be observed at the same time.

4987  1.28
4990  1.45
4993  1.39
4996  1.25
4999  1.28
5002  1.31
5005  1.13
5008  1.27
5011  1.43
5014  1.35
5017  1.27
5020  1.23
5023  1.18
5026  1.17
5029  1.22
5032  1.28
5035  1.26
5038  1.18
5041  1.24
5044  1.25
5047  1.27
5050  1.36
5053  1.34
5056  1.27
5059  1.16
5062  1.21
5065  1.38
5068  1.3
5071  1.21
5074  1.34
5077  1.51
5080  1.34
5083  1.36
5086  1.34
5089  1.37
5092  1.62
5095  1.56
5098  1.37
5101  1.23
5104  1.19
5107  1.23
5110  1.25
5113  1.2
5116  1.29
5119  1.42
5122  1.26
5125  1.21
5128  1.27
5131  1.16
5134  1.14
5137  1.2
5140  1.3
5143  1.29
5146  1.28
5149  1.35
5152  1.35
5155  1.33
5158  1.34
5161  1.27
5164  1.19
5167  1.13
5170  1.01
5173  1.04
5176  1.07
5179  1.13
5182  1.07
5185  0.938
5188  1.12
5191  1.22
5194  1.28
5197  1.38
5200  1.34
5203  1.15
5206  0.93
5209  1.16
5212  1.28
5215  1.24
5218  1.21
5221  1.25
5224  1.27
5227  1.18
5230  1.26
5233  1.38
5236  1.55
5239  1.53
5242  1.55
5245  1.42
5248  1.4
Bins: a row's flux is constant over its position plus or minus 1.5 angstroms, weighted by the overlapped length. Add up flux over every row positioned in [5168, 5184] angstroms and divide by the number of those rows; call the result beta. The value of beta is 1.06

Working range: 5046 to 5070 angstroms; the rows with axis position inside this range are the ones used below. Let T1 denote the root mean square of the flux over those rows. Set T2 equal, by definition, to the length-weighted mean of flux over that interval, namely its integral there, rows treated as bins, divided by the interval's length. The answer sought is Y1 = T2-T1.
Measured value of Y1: -0.003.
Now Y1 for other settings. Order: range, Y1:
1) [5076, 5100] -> -0.010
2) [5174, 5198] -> -0.014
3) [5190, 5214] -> -0.007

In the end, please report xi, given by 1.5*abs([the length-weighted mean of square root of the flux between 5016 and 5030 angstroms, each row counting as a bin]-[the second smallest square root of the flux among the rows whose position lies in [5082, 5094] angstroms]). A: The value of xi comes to 0.10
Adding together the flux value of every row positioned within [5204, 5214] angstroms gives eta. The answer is 3.37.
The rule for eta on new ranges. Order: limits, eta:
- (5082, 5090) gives 4.07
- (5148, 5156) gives 4.03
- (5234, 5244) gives 4.63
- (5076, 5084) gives 4.21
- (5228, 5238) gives 4.19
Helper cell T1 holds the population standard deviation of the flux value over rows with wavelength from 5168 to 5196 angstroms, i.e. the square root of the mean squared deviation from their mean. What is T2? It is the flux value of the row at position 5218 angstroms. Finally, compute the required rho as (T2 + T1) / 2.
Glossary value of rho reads 0.65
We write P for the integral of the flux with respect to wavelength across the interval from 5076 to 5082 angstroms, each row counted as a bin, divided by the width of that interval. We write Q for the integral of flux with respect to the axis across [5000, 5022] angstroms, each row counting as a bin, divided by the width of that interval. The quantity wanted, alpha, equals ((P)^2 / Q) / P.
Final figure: 1.10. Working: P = 1.41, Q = 1.28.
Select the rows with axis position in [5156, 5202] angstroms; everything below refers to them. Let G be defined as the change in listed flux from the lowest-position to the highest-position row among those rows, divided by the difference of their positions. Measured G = 0.000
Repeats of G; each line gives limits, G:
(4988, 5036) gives -0.004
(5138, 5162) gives -0.001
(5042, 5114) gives -0.001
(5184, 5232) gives 0.007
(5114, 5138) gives -0.004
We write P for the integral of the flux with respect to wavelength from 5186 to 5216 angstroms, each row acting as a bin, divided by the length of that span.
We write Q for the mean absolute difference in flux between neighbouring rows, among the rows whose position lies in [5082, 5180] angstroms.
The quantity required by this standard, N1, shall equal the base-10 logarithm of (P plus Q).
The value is 0.105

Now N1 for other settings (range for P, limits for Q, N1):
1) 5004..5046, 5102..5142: 0.122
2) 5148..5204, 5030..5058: 0.094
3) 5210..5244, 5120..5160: 0.139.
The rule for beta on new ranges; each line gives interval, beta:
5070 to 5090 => 1.35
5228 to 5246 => 1.45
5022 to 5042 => 1.22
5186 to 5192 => 1.17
